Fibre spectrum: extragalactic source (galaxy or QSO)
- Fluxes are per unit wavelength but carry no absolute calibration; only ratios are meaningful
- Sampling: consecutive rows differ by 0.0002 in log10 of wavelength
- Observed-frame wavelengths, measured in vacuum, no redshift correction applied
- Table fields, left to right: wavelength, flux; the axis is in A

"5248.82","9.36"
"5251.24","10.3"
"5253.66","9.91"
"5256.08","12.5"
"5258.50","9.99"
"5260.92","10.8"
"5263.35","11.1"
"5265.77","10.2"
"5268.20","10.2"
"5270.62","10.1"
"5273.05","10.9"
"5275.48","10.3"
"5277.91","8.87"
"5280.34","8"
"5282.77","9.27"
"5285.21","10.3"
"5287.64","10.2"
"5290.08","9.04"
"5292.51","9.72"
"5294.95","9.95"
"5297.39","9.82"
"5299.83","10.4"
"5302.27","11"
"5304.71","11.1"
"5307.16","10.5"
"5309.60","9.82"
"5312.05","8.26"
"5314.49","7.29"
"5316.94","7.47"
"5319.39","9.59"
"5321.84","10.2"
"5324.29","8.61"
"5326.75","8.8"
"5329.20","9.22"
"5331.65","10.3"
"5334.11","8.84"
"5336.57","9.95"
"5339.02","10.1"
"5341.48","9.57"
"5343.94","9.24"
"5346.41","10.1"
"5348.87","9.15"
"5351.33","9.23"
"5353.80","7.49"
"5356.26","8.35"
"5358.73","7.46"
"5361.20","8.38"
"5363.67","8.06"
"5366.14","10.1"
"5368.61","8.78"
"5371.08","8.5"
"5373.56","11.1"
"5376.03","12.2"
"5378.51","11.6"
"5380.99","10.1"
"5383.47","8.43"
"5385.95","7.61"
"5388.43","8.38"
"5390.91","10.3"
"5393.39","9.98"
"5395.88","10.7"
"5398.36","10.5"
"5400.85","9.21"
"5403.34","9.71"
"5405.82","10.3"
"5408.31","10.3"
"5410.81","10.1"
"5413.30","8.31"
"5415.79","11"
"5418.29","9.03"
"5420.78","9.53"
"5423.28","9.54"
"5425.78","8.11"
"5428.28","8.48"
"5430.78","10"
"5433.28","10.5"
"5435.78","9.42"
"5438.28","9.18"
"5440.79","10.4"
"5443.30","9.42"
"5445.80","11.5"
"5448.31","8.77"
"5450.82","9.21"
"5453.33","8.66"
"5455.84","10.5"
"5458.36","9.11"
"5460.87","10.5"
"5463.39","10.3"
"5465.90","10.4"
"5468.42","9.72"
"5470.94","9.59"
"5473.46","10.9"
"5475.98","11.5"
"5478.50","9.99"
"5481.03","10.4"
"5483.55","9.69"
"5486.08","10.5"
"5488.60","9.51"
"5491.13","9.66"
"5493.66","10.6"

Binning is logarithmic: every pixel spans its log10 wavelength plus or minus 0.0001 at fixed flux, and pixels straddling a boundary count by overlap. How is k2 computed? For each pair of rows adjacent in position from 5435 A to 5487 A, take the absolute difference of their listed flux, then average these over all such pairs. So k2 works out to 0.97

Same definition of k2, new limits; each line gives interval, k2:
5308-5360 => 0.88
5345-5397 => 1.07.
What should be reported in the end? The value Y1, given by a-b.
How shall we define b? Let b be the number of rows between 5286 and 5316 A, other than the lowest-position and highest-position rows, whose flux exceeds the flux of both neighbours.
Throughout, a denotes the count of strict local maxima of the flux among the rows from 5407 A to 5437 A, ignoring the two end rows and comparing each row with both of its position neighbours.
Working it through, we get 1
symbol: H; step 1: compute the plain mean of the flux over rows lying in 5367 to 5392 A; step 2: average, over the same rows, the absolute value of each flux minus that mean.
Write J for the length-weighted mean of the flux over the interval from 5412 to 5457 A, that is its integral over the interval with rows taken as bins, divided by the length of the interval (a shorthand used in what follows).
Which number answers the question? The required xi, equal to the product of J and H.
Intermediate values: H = 1.36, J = 9.5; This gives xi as 13.0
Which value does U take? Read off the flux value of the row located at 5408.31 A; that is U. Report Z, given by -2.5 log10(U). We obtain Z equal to -2.53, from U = 10.3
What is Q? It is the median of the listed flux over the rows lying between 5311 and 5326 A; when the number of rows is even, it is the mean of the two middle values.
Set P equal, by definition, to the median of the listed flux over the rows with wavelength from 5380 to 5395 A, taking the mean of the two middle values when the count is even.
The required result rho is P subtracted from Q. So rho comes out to -0.8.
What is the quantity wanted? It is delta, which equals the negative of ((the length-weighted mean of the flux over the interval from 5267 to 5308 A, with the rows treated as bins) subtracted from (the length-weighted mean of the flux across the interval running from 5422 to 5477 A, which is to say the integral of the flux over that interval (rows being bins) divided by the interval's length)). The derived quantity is 0.18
